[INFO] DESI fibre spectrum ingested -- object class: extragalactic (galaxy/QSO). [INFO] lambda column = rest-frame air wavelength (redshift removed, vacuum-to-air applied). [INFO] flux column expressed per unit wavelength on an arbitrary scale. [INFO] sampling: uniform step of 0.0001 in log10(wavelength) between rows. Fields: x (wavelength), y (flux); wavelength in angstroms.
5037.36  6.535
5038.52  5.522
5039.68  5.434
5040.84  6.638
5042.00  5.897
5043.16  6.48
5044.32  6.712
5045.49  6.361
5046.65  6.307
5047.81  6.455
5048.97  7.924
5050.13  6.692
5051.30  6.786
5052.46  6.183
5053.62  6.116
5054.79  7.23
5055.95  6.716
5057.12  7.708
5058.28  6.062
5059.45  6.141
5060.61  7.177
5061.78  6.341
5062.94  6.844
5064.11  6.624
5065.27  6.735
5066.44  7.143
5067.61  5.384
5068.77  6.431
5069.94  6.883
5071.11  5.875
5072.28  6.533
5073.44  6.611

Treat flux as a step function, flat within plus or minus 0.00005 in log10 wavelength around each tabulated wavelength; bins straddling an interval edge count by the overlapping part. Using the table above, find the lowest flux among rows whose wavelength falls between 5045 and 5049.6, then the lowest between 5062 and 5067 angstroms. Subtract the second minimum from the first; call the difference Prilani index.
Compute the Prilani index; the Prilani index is -0.3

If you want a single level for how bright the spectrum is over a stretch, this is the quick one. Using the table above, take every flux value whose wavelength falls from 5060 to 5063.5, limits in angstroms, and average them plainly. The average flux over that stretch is 6.79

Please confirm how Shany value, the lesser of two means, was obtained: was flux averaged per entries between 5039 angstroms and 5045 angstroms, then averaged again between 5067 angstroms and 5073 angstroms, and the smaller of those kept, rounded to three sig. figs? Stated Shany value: 6.22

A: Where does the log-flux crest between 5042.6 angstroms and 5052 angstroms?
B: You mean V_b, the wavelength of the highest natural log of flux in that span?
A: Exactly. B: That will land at 5048.97 angstroms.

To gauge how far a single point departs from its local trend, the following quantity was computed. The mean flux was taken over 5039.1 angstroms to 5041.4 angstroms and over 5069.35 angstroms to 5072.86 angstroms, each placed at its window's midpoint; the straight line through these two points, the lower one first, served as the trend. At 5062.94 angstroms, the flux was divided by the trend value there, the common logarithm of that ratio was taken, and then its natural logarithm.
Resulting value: -3.4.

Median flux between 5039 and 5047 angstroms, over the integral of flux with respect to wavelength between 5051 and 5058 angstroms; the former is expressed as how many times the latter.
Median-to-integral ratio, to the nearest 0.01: 0.13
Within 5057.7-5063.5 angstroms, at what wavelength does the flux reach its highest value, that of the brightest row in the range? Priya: 5060.61 angstroms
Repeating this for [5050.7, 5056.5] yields 5054.79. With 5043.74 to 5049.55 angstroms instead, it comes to 5048.97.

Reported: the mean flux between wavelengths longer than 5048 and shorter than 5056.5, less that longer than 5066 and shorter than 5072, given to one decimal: 0.5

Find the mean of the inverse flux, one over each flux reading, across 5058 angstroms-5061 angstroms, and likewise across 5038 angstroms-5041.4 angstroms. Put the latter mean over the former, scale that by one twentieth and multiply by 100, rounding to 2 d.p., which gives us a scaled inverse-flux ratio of 5.52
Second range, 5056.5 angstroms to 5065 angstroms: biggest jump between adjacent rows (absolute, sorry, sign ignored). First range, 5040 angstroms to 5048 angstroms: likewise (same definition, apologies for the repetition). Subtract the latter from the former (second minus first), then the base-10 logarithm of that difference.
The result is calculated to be 0.0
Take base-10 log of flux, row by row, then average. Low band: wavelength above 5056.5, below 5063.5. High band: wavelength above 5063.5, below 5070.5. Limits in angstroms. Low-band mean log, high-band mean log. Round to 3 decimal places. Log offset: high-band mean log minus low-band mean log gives -0.012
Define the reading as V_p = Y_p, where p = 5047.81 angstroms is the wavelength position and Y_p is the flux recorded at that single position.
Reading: 6.455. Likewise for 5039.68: 5.434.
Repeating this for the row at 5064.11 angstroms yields 6.624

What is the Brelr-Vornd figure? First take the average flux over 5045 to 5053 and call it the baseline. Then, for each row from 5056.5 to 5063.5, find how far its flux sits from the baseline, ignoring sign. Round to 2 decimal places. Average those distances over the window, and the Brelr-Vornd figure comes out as 0.53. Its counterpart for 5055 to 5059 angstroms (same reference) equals 0.56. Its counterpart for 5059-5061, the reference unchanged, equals 0.52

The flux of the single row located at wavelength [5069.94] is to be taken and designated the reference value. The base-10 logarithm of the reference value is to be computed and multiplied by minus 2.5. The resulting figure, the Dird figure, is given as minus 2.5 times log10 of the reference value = -2.09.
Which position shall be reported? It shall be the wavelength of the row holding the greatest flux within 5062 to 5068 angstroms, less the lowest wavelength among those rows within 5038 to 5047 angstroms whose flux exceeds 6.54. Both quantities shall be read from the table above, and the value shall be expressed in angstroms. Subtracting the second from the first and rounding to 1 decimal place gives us 25.6 angstroms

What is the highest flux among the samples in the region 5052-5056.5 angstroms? 7.23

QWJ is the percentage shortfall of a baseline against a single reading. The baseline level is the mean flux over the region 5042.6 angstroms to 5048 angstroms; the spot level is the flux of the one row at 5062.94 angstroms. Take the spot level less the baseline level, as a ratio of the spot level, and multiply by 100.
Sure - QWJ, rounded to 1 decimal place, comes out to 5.6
